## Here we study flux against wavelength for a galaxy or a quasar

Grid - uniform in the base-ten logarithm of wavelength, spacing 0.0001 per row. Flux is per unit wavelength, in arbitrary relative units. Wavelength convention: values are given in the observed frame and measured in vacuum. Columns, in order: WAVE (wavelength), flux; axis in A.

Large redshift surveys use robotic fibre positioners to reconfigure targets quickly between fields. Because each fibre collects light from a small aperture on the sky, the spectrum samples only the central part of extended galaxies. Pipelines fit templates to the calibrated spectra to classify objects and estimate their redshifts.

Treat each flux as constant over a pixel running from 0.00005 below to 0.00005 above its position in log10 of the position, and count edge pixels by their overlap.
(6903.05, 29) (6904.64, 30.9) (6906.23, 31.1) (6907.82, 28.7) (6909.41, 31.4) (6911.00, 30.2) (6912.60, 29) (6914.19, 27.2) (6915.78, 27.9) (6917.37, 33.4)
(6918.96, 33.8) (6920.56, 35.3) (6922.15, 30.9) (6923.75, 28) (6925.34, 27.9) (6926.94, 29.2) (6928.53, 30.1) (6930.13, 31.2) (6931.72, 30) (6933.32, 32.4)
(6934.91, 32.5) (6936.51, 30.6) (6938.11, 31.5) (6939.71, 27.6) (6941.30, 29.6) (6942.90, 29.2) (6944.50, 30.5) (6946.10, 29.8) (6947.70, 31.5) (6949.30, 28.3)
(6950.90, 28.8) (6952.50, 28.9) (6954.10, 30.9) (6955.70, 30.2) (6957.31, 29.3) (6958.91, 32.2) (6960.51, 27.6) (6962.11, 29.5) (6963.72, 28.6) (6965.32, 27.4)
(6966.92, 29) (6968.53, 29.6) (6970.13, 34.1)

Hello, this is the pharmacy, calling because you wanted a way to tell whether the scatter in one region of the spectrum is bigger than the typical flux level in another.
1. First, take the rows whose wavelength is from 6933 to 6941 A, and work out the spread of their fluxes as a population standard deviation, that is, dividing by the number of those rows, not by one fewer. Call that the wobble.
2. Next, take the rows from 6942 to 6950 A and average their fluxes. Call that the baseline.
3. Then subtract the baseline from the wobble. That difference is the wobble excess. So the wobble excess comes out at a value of -28.1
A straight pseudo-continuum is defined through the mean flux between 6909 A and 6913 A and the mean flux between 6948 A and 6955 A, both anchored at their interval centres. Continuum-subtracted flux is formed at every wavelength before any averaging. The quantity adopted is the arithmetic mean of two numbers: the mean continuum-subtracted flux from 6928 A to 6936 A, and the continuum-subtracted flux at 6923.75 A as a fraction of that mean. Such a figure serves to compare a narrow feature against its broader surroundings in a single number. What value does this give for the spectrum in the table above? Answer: 0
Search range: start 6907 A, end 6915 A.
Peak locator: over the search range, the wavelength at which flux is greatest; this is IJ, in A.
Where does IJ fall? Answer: 6909.41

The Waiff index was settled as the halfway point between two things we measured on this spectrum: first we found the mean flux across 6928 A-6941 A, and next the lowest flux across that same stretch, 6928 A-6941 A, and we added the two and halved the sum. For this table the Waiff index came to 29.2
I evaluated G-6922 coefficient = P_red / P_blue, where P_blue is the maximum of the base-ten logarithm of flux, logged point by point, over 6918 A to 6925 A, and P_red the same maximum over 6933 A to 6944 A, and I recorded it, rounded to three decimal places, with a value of 0.977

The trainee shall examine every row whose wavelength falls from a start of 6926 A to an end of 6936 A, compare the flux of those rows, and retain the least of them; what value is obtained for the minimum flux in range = 29.2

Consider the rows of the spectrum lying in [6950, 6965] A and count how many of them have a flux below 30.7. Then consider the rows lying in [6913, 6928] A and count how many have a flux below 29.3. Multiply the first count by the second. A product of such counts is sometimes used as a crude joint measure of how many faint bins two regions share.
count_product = 35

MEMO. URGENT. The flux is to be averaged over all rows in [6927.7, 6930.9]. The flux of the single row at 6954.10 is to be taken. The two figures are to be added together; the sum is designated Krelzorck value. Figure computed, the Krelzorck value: 61.5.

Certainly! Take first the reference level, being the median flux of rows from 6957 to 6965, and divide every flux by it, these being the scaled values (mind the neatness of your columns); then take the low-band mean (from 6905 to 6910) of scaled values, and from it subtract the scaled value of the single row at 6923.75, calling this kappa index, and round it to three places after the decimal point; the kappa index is 0.082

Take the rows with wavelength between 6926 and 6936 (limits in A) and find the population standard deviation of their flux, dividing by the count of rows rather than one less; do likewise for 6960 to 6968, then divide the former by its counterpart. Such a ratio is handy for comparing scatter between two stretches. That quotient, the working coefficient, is 1.5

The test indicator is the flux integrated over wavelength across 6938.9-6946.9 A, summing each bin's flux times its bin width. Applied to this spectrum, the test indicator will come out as 235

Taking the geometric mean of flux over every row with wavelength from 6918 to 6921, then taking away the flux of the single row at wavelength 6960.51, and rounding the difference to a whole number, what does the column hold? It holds 7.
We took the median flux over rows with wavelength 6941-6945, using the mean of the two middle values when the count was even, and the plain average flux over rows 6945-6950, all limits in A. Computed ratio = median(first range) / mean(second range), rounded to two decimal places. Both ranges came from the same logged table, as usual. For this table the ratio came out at 0.99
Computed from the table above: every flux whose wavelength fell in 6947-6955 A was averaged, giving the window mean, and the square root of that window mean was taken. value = 5.45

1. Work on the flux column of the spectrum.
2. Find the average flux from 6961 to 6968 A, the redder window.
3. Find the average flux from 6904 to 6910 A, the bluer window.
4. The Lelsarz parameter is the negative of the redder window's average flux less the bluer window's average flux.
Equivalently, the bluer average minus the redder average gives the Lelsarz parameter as 1.9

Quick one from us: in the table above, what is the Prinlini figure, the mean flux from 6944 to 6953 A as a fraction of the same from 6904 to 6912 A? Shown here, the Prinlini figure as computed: 0.97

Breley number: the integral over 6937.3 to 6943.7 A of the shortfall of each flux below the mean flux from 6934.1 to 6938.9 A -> 13.2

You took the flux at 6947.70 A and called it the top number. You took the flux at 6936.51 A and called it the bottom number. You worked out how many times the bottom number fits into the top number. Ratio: 1.03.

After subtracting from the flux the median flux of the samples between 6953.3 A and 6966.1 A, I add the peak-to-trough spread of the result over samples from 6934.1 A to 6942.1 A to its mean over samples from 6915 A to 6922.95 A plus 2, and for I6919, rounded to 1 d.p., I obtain 9.8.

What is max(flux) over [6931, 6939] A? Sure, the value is 32.5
